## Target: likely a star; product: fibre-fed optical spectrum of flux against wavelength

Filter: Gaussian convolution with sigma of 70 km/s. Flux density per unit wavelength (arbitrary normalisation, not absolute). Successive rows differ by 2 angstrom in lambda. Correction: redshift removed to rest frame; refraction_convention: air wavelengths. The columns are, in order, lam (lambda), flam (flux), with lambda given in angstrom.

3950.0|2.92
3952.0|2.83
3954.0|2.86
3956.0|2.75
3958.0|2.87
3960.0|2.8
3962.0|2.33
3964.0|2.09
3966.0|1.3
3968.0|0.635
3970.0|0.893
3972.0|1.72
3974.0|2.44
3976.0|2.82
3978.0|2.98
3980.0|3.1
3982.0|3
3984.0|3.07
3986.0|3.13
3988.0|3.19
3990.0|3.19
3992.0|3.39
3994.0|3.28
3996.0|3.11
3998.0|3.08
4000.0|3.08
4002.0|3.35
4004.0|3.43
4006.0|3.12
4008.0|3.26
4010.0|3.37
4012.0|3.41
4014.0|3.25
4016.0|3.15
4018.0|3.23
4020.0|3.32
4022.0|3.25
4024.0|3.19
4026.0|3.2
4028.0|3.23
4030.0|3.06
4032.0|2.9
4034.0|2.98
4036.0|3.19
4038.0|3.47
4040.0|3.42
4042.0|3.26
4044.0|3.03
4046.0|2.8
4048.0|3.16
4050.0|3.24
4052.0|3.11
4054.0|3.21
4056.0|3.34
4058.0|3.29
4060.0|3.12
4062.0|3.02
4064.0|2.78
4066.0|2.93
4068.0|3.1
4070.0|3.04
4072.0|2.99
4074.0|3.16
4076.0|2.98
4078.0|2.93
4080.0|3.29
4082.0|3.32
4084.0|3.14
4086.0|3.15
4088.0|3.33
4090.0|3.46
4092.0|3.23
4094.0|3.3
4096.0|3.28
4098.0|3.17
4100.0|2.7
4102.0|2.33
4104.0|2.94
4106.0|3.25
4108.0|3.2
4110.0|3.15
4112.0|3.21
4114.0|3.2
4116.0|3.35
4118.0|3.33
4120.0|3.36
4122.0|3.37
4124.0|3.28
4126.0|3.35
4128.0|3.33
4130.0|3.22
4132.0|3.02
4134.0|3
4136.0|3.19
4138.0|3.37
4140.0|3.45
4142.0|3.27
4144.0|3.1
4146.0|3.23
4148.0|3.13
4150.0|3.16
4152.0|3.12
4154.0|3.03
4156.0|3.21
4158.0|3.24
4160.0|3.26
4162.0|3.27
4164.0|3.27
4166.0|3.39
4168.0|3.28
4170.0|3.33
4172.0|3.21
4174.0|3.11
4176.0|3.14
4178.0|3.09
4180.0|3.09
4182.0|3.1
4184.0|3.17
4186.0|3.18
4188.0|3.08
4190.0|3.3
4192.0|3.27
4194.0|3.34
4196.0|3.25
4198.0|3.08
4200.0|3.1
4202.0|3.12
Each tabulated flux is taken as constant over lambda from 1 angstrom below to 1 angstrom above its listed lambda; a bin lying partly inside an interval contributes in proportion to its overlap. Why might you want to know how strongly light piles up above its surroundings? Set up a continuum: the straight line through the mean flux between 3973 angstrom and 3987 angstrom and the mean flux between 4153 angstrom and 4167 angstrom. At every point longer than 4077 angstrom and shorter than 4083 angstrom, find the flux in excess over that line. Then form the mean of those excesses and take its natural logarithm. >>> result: -2.6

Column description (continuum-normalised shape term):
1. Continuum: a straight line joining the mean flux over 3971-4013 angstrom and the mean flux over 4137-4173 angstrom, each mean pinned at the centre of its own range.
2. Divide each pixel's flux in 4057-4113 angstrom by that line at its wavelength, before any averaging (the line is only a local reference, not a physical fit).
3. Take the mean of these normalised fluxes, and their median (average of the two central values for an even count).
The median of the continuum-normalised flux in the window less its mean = 0.015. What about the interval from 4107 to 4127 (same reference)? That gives 0.007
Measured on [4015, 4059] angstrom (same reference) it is 0.008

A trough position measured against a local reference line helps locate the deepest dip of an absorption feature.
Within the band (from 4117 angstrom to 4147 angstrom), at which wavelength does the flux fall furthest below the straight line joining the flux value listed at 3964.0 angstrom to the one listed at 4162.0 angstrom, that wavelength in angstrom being 4134.0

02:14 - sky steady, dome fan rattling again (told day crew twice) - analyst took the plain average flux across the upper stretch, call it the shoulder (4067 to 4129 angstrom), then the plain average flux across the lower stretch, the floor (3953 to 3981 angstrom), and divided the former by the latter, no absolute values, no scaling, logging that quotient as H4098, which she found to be 1.40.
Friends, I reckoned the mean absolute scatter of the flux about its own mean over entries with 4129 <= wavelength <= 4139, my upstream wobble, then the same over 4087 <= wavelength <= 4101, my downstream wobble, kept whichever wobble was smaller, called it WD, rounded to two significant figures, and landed 0.12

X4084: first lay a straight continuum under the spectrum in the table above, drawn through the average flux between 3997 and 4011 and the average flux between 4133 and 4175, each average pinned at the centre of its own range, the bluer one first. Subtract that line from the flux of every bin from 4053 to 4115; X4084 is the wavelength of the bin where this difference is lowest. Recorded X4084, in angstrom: 4102.0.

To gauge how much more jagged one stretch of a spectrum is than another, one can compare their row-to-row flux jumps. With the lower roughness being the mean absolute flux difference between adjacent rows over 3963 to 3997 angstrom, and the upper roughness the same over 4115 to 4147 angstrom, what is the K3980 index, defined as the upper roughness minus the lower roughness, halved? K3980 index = -0.10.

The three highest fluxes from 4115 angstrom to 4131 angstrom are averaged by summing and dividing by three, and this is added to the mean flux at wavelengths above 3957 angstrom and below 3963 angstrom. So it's 6.0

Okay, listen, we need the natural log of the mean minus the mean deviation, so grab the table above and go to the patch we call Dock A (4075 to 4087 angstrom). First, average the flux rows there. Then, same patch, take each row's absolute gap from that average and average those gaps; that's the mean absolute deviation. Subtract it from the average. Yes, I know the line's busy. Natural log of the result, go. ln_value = 1.10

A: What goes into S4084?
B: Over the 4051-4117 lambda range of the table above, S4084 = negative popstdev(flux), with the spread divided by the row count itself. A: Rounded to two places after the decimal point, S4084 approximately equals -0.22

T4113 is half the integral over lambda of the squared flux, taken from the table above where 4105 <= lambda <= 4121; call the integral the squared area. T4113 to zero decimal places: 85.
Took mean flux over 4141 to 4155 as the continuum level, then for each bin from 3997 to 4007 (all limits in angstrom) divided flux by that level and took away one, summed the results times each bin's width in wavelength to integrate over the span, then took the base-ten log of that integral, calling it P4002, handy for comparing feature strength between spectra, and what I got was -0.70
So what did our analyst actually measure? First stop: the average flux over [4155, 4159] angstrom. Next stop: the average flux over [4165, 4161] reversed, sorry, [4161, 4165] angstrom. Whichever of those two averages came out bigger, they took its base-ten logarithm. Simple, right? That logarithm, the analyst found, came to 0.515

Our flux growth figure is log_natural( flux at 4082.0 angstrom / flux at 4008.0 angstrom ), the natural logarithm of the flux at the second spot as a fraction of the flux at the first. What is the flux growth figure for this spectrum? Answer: 0.018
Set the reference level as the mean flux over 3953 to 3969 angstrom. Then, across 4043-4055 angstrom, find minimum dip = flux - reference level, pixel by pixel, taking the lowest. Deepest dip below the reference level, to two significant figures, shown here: 0.60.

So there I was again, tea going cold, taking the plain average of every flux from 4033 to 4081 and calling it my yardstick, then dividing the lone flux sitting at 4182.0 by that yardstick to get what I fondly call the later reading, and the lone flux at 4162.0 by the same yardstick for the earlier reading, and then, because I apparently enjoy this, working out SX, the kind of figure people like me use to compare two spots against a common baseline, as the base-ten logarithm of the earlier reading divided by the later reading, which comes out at 0.02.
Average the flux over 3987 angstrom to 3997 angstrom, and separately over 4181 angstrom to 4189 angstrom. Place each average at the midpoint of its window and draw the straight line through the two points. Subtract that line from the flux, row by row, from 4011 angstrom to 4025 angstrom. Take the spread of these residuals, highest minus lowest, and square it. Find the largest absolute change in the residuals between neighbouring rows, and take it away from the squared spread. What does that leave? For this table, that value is -0.09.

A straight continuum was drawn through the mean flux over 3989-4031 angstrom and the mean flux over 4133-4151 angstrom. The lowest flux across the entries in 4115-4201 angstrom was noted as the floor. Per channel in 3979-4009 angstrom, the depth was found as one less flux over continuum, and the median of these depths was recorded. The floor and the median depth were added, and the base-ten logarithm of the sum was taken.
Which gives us 0.482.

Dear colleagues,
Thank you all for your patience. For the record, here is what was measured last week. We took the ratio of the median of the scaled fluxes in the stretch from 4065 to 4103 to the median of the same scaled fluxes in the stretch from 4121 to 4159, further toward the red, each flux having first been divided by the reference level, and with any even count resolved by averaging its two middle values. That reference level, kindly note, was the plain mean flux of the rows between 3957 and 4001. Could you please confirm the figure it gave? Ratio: 0.98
